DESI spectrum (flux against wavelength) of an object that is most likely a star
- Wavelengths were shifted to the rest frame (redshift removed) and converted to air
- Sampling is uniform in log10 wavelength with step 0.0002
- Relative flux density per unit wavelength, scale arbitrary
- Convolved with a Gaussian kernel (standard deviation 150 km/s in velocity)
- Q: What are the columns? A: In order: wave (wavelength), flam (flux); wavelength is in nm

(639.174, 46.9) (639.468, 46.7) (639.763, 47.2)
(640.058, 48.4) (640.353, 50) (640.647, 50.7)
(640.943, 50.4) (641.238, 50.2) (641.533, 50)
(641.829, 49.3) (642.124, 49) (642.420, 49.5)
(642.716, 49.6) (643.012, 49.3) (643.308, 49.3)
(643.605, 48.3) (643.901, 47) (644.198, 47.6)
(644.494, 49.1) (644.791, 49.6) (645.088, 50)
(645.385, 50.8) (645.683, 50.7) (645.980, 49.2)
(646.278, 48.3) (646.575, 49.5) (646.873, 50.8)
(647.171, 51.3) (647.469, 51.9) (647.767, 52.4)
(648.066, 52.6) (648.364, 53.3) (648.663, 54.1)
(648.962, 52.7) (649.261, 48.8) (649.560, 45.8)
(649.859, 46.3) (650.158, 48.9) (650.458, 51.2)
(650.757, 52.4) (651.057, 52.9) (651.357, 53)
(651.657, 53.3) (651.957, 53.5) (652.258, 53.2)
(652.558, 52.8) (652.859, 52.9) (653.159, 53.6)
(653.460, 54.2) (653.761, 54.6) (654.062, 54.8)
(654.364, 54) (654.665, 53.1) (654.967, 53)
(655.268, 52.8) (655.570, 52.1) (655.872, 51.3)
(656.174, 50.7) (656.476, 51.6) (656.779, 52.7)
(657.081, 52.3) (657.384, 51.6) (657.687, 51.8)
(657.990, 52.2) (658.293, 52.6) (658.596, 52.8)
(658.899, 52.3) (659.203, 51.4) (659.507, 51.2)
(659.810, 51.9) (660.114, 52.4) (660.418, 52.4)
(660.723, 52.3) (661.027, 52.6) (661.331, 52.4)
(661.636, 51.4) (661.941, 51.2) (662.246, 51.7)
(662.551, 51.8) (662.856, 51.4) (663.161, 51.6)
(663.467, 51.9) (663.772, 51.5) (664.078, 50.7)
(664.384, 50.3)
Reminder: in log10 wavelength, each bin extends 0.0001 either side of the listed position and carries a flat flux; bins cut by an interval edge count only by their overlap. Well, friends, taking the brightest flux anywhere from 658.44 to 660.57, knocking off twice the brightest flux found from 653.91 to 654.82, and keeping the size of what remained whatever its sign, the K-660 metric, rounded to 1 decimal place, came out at 56.8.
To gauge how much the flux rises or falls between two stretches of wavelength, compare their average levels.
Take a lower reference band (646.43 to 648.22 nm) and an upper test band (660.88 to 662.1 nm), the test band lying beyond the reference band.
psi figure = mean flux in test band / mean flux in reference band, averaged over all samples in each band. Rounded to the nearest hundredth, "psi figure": 1.01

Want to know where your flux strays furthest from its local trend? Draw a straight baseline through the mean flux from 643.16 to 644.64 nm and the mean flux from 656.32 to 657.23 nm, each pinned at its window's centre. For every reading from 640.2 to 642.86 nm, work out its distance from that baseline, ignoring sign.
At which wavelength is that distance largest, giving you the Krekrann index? 640.647 nm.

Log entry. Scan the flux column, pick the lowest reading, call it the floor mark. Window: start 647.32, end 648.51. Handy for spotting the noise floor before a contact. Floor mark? 51.9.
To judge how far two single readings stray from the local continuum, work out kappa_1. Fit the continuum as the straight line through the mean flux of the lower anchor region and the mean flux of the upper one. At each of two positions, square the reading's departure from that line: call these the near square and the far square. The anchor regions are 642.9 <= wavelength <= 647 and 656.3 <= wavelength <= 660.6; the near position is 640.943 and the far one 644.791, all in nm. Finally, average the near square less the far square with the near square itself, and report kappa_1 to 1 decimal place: 3.9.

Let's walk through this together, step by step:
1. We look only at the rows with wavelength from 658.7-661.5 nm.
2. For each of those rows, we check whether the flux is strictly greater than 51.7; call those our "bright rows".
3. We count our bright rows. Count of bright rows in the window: 7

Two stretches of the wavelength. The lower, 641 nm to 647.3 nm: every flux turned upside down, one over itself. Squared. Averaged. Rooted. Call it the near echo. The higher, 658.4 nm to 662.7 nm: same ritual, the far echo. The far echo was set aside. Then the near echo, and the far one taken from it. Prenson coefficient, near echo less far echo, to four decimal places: 0.0010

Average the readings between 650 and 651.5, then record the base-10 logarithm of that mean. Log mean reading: 1.71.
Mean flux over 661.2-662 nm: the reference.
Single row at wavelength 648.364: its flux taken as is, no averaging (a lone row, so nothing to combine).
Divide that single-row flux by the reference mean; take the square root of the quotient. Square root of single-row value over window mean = 1.02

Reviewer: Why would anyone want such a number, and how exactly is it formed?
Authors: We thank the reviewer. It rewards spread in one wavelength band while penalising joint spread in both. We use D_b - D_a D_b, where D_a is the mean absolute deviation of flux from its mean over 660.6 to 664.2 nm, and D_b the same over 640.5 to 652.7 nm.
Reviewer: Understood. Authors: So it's 1.0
